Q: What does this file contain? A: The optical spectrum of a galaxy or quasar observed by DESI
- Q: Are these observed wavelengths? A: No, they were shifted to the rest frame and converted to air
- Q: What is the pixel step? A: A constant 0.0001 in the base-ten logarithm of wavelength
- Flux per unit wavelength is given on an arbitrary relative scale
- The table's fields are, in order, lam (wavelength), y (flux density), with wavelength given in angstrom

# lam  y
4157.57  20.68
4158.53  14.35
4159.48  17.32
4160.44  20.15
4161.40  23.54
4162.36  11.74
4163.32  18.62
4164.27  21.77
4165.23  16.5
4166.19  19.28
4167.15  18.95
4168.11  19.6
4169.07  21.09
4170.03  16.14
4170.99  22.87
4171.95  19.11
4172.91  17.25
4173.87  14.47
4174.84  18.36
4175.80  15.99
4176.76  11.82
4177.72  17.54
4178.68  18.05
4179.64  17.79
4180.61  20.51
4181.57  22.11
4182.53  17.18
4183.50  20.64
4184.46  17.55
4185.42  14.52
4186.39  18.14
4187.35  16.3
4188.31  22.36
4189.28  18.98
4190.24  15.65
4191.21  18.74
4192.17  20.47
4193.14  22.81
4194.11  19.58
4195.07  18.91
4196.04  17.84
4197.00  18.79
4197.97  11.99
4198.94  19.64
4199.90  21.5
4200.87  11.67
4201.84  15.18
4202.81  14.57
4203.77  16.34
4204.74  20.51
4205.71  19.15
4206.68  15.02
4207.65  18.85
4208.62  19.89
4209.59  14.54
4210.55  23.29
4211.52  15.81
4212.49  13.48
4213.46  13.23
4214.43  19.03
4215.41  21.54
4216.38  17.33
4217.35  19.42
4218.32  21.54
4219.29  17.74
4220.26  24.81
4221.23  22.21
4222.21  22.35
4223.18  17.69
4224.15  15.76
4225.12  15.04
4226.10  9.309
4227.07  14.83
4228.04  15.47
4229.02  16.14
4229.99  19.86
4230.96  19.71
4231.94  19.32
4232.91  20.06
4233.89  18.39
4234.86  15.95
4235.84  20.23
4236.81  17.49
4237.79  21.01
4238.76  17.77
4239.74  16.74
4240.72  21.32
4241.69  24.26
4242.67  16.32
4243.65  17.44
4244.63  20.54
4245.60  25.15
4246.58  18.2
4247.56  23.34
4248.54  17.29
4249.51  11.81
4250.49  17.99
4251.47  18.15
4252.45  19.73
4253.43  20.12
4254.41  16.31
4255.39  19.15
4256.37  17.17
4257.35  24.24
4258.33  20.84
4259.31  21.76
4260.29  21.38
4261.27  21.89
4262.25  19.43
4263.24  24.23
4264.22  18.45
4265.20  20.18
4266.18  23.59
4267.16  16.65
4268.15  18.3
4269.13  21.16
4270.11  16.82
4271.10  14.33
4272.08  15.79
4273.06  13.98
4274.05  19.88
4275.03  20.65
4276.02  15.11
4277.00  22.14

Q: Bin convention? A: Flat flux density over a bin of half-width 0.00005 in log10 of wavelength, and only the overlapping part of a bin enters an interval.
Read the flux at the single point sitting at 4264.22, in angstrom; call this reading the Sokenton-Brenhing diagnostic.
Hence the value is 18.45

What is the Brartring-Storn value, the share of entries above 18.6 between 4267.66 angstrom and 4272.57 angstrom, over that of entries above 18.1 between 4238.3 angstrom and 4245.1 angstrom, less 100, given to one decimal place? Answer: -99.5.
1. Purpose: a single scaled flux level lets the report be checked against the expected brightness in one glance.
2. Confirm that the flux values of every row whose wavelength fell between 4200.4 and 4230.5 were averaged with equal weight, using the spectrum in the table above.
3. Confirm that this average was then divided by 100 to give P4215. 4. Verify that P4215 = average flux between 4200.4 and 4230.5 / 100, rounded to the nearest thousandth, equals 0.175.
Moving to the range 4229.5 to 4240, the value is 0.188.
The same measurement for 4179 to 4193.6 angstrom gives 0.189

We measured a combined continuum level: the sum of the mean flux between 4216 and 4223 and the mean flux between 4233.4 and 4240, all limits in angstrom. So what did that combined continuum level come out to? 39.0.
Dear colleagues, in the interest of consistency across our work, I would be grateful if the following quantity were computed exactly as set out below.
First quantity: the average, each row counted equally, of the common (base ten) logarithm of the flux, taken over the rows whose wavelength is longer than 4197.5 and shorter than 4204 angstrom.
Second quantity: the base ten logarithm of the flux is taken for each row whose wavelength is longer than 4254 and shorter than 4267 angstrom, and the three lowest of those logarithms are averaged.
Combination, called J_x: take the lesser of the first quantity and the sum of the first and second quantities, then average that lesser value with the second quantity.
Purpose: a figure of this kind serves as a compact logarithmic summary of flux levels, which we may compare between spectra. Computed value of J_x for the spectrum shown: 1.21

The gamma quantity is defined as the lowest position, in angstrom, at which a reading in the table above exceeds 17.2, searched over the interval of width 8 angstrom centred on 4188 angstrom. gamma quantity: 4184.46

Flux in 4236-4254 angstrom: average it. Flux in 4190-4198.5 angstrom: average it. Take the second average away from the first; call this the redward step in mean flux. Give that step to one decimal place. 0.8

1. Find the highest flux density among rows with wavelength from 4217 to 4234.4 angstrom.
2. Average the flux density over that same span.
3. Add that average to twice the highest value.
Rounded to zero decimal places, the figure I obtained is 68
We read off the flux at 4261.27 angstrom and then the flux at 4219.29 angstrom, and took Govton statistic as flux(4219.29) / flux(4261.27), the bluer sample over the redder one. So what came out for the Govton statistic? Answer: 0.81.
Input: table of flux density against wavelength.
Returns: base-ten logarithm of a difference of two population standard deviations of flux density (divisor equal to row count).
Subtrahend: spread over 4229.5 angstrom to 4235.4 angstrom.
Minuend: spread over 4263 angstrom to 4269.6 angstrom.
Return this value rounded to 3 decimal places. 0.077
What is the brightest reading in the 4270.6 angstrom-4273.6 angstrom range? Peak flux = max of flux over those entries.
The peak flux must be 15.79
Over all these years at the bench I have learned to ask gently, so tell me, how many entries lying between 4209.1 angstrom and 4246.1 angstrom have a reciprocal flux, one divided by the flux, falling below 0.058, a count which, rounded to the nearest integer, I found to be 25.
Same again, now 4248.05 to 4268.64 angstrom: 17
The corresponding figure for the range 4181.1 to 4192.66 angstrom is 8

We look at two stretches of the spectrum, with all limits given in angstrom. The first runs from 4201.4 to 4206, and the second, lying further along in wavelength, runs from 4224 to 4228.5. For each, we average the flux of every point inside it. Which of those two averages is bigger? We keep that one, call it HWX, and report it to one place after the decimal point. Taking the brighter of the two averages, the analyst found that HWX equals 17.1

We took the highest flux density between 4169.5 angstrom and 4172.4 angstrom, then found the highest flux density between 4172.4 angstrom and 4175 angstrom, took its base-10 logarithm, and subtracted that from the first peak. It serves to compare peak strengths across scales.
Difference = 21.6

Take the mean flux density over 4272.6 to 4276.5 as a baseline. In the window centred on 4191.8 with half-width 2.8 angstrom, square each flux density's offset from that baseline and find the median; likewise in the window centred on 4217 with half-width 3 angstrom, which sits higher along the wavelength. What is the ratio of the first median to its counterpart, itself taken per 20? 0.06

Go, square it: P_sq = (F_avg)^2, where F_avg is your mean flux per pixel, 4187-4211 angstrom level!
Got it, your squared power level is 328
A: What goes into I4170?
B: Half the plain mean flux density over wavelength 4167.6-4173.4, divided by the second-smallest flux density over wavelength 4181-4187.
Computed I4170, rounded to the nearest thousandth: 0.563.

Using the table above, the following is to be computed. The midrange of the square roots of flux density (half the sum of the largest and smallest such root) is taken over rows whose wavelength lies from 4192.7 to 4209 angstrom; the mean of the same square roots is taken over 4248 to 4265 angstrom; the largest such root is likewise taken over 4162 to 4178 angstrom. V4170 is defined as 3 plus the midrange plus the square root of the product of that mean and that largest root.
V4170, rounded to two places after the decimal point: 11.68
